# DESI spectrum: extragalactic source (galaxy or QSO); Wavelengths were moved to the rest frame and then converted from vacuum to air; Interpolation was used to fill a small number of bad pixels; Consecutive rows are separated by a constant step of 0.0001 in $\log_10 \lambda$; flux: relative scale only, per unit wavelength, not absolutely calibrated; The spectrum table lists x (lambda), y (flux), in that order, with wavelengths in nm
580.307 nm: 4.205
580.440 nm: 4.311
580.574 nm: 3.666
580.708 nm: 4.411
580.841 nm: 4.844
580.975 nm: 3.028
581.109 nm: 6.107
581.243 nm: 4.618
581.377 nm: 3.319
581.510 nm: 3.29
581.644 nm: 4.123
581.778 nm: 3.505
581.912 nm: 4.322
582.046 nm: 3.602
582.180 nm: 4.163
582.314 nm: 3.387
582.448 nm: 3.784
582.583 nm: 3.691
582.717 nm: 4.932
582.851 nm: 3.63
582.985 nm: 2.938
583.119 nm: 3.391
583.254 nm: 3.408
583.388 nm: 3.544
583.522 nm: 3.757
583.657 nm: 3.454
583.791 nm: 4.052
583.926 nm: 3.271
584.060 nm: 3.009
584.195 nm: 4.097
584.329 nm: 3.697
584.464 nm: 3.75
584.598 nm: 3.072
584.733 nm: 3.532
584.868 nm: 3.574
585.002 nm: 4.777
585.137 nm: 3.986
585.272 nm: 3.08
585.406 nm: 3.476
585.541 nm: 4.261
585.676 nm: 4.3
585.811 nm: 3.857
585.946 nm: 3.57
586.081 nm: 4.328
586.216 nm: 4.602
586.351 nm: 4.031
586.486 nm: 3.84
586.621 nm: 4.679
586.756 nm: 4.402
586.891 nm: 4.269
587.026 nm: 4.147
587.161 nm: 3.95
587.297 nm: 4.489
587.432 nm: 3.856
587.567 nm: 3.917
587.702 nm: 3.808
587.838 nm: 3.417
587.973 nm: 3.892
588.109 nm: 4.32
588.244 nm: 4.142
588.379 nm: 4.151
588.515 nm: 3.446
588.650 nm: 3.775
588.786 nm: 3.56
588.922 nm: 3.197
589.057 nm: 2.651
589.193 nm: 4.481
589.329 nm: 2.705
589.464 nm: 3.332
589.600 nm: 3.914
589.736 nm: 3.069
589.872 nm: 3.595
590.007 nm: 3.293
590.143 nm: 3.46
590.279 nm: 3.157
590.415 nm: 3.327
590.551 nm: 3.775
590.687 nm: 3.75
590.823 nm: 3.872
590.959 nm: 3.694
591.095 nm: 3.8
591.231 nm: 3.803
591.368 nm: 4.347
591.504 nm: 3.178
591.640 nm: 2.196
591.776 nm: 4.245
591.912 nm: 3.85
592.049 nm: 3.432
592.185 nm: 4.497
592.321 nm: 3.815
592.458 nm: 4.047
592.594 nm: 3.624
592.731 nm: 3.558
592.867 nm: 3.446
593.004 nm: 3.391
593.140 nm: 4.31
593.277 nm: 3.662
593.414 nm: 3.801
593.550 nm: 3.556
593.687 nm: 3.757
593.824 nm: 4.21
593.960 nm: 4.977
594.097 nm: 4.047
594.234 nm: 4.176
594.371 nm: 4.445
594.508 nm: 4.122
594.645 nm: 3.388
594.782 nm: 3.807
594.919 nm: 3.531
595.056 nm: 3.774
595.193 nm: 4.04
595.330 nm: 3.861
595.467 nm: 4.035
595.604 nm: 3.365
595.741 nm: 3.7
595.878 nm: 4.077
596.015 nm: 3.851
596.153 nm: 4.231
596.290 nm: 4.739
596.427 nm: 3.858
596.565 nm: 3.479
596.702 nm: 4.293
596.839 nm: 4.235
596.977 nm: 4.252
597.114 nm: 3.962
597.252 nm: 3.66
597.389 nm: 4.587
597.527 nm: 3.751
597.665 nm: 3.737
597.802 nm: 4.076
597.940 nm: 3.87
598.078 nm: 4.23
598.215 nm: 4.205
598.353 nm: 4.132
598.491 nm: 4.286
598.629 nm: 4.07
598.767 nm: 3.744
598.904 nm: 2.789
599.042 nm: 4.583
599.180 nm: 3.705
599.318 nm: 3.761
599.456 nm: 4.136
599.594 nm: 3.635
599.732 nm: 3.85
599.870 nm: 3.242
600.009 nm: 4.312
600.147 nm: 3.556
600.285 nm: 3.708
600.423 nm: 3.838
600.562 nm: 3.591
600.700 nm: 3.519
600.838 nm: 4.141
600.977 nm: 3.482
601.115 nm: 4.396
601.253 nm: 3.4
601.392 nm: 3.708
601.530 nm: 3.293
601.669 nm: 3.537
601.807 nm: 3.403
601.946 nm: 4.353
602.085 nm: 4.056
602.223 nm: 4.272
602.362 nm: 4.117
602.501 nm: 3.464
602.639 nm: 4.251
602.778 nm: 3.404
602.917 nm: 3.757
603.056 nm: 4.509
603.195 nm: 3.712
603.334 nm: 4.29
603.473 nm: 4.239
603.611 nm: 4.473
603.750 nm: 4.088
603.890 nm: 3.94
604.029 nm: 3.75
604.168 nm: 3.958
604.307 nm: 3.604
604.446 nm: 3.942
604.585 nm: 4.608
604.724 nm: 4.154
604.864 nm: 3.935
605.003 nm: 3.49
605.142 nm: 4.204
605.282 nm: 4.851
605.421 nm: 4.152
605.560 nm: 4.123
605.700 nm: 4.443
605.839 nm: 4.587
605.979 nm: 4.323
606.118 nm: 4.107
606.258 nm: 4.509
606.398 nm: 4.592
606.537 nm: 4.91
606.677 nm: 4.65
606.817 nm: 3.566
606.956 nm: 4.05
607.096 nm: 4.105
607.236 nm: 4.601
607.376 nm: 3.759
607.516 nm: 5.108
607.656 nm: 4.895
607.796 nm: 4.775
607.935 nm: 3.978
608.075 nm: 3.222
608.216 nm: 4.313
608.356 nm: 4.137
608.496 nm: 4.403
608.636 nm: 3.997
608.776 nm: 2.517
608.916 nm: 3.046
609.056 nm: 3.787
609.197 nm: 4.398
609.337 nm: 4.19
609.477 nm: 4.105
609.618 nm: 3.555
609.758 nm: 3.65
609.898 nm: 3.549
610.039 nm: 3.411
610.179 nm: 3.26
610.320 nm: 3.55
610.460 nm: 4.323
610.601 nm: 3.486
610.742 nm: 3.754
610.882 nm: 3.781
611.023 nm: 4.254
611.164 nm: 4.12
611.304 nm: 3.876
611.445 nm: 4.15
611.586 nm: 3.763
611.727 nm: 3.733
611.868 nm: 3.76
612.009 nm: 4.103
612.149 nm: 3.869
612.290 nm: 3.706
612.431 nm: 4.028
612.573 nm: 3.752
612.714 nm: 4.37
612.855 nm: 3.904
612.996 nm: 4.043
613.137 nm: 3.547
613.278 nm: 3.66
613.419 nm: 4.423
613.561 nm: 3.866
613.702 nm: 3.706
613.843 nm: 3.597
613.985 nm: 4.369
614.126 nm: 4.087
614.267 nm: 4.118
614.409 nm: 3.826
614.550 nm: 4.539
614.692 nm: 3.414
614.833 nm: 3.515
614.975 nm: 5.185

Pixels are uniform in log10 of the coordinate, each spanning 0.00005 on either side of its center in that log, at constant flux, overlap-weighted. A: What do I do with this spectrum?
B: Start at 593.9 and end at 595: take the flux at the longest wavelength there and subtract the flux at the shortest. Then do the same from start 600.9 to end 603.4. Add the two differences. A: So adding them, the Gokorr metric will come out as -0.64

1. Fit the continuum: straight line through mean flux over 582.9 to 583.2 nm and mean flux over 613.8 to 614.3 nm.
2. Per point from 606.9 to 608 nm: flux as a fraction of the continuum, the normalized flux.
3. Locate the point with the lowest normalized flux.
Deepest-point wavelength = 607.376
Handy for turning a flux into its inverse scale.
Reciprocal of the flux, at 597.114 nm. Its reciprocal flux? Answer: 0.25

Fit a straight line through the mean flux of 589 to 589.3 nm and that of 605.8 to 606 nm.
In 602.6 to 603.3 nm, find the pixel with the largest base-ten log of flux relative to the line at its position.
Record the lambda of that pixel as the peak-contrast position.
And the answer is 603.056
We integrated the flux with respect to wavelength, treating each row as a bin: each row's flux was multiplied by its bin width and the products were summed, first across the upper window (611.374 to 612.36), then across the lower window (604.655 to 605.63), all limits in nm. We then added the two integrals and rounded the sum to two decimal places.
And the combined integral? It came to 7.84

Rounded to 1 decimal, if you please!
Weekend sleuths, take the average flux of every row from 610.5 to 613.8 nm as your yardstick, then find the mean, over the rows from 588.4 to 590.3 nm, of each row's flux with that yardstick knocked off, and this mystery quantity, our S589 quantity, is -0.5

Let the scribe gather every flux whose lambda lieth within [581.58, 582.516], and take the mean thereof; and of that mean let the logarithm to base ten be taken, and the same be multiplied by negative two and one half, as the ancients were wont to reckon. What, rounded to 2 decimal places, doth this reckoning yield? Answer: -1.46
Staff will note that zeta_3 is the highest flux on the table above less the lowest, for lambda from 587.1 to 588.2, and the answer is 1.1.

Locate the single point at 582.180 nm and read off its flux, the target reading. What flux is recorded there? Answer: 4.163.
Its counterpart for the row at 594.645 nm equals 3.388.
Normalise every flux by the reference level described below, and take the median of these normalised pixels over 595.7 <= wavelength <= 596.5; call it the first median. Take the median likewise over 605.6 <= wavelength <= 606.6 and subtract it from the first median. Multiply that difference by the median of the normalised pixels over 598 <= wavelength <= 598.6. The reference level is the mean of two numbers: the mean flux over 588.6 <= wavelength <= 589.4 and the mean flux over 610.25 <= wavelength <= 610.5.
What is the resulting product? -0.17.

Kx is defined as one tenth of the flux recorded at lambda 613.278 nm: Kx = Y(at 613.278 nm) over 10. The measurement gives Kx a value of 0.37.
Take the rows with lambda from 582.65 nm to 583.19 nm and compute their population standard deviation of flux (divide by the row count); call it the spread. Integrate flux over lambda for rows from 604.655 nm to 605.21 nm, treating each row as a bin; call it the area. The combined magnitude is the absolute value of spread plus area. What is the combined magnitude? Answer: 2.9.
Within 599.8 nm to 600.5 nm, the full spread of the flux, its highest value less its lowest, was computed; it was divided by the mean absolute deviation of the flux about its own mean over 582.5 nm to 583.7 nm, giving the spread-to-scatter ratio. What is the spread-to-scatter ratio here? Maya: 3.3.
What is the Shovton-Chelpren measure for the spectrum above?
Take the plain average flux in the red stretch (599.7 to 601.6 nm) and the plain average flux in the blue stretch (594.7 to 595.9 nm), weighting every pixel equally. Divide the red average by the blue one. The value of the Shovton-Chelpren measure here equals 0.98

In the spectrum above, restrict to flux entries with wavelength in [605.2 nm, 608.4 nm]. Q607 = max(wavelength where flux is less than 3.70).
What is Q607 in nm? 608.075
